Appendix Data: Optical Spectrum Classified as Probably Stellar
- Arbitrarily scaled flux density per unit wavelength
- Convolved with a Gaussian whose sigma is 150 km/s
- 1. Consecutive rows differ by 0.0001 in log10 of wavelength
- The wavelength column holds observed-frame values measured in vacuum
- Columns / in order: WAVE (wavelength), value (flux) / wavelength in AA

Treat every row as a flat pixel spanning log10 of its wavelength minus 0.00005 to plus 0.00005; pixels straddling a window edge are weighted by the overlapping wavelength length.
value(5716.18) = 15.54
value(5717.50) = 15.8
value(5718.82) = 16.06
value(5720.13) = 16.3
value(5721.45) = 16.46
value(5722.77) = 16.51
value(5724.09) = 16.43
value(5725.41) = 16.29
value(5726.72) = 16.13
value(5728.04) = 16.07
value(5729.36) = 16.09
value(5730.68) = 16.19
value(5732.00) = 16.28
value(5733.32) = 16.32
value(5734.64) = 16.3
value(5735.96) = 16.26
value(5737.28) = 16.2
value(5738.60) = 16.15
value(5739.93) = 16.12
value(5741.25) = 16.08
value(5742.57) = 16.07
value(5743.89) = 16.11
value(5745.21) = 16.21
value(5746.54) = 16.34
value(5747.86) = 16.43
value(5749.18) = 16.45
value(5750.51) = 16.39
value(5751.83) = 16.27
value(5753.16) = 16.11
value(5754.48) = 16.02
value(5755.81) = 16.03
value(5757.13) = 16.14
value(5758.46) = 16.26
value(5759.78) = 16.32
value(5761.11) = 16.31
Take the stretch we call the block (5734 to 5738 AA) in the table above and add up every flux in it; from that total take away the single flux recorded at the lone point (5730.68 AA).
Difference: 32.6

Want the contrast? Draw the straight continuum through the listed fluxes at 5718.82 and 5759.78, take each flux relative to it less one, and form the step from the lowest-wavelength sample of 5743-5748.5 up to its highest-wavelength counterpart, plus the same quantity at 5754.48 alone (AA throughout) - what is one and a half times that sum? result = 0.00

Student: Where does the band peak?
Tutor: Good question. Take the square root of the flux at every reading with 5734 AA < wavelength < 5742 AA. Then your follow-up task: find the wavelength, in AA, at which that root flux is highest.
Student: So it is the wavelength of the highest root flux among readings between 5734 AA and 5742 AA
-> 5734.64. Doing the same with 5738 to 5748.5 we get 5747.86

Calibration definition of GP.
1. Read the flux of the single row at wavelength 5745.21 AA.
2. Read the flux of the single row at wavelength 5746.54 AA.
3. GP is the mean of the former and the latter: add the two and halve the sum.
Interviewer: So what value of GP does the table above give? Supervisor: 16.3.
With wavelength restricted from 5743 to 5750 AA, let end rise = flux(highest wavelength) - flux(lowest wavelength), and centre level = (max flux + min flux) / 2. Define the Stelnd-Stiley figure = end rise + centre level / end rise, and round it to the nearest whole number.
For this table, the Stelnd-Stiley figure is 48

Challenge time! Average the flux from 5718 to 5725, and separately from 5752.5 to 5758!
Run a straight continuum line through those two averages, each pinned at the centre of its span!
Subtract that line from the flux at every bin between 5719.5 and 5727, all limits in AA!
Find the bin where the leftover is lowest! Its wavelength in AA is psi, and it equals 5726.72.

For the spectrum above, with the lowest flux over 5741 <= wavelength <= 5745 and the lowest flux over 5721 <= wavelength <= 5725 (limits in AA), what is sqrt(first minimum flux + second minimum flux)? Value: 5.70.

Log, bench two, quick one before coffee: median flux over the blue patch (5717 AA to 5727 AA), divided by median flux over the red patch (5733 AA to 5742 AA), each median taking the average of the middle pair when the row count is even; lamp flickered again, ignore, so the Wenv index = 1.01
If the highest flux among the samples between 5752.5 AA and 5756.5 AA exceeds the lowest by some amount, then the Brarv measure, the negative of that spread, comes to -0.09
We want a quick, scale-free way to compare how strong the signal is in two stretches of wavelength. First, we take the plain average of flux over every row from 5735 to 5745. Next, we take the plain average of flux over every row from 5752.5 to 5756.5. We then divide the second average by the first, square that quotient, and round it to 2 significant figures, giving 0.99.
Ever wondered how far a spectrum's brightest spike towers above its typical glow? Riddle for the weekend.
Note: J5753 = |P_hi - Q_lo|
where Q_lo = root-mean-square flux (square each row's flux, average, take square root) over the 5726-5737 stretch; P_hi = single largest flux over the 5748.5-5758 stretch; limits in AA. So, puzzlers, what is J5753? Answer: 0.24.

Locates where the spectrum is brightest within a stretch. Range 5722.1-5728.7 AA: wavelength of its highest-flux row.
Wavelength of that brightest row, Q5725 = 5722.77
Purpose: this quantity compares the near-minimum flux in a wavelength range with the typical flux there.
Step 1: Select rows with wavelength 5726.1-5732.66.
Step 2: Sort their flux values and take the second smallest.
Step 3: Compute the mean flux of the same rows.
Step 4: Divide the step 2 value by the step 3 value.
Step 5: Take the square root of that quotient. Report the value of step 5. 0.998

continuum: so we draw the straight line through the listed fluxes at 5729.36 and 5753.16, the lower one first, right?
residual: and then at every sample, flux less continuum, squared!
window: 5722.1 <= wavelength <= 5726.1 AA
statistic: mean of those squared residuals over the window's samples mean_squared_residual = 0.11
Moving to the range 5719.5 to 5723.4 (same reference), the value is 0.12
